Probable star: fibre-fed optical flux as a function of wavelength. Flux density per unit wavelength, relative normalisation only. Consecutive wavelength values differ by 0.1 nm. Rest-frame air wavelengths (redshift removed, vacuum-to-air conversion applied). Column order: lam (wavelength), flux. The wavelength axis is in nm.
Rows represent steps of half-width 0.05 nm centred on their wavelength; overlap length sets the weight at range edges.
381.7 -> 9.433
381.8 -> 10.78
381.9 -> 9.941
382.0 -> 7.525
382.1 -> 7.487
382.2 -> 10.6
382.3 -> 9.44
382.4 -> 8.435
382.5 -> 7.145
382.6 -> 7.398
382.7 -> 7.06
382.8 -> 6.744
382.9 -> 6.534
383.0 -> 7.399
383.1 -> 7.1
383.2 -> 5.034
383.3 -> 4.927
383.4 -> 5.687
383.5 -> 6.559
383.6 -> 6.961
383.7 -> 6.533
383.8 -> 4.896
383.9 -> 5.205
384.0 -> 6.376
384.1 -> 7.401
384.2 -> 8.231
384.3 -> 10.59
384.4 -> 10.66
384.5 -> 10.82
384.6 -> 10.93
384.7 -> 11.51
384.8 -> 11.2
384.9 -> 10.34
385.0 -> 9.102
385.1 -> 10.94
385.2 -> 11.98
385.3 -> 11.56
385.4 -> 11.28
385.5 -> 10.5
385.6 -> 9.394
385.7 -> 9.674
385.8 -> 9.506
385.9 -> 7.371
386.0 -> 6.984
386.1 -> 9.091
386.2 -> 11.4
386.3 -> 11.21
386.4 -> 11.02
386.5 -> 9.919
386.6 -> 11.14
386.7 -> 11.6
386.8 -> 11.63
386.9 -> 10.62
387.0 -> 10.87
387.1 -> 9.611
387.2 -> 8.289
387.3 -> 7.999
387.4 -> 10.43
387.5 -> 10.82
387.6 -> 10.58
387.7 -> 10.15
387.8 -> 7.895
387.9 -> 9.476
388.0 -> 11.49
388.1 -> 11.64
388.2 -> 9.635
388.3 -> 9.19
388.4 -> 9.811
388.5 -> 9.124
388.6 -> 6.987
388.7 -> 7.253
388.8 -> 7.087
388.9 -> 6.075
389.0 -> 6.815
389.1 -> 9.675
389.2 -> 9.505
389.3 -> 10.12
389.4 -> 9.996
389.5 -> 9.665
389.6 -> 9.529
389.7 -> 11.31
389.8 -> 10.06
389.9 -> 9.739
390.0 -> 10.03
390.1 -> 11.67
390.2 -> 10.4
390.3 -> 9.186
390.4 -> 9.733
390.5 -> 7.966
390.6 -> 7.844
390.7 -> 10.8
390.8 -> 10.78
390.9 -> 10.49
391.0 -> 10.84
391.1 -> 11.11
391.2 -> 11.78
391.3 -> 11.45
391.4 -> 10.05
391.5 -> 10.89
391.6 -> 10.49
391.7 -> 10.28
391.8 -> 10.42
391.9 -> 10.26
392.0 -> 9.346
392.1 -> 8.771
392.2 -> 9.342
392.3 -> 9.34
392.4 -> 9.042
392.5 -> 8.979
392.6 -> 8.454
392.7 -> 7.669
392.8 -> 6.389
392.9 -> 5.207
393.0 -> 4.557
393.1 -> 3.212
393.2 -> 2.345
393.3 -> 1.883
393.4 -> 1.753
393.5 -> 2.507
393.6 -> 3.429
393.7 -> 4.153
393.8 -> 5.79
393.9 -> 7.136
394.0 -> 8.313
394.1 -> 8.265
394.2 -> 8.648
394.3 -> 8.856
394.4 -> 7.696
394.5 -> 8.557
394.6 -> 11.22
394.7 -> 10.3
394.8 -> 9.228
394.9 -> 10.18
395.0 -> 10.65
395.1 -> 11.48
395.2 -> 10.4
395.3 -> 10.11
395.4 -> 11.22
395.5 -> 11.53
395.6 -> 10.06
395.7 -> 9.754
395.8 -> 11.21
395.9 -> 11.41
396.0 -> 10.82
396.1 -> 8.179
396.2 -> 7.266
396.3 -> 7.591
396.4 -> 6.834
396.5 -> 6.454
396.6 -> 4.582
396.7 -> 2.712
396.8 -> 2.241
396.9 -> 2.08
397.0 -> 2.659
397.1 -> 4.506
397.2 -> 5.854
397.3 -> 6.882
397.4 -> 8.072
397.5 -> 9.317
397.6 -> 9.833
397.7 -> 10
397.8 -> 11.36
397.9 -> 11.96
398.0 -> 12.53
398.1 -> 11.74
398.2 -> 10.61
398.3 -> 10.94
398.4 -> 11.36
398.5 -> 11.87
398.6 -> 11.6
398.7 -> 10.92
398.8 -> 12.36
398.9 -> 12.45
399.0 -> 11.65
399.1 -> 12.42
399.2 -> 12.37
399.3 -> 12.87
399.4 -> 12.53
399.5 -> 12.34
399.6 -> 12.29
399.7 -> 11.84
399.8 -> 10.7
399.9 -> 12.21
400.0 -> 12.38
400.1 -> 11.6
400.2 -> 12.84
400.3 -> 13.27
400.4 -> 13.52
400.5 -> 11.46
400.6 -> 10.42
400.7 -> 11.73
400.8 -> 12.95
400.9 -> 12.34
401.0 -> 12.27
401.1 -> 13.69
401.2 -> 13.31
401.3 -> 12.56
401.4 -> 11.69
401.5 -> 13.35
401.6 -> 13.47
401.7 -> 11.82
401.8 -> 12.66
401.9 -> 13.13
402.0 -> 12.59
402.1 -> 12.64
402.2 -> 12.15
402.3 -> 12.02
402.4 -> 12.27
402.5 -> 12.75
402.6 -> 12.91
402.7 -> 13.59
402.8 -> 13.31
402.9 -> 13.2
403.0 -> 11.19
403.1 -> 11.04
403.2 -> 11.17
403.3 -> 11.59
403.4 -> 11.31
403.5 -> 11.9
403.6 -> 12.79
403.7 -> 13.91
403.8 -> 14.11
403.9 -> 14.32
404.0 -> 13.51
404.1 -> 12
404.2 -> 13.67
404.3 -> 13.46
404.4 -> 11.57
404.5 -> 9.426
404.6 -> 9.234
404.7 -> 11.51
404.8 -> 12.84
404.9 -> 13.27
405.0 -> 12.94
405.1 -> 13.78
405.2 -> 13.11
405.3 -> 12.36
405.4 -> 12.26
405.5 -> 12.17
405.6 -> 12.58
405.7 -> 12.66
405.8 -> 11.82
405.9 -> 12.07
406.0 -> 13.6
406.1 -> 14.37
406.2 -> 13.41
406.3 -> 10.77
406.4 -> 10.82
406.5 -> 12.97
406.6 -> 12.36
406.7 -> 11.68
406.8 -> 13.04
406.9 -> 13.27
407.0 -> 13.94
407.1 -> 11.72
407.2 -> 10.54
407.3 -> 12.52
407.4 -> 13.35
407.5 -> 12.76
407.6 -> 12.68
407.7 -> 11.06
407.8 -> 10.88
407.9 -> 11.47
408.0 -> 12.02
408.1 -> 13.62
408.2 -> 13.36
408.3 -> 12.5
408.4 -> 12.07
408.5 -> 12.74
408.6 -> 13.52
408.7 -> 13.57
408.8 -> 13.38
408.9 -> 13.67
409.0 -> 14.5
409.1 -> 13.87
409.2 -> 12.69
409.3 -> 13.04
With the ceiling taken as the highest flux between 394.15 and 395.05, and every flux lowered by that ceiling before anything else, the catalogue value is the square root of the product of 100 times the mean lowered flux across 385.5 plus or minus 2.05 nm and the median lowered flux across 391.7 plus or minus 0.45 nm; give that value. 12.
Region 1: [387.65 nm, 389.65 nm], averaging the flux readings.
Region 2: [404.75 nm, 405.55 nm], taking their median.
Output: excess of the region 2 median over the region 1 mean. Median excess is 3.8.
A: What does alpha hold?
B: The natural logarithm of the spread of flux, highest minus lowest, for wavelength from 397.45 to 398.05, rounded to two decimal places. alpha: 1.17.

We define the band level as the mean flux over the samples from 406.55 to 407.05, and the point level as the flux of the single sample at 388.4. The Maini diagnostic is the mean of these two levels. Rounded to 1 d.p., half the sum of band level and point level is 11.3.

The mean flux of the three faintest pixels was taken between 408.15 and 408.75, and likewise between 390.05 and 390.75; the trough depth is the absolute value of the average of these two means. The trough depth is 10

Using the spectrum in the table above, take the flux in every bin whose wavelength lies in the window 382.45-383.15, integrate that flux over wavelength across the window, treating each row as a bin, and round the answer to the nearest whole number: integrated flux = 5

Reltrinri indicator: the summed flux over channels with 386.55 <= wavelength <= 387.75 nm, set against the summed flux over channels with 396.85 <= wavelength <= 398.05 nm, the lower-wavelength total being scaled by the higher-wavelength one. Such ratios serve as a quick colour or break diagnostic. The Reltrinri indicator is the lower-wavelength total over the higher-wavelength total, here 1.3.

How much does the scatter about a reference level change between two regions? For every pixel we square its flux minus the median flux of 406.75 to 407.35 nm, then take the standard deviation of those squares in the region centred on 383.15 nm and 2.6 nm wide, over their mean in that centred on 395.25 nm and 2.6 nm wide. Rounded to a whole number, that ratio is 1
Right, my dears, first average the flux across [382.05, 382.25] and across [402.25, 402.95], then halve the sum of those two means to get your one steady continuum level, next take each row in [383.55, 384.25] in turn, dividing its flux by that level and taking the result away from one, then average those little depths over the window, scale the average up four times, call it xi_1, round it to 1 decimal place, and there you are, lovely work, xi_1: 1.6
